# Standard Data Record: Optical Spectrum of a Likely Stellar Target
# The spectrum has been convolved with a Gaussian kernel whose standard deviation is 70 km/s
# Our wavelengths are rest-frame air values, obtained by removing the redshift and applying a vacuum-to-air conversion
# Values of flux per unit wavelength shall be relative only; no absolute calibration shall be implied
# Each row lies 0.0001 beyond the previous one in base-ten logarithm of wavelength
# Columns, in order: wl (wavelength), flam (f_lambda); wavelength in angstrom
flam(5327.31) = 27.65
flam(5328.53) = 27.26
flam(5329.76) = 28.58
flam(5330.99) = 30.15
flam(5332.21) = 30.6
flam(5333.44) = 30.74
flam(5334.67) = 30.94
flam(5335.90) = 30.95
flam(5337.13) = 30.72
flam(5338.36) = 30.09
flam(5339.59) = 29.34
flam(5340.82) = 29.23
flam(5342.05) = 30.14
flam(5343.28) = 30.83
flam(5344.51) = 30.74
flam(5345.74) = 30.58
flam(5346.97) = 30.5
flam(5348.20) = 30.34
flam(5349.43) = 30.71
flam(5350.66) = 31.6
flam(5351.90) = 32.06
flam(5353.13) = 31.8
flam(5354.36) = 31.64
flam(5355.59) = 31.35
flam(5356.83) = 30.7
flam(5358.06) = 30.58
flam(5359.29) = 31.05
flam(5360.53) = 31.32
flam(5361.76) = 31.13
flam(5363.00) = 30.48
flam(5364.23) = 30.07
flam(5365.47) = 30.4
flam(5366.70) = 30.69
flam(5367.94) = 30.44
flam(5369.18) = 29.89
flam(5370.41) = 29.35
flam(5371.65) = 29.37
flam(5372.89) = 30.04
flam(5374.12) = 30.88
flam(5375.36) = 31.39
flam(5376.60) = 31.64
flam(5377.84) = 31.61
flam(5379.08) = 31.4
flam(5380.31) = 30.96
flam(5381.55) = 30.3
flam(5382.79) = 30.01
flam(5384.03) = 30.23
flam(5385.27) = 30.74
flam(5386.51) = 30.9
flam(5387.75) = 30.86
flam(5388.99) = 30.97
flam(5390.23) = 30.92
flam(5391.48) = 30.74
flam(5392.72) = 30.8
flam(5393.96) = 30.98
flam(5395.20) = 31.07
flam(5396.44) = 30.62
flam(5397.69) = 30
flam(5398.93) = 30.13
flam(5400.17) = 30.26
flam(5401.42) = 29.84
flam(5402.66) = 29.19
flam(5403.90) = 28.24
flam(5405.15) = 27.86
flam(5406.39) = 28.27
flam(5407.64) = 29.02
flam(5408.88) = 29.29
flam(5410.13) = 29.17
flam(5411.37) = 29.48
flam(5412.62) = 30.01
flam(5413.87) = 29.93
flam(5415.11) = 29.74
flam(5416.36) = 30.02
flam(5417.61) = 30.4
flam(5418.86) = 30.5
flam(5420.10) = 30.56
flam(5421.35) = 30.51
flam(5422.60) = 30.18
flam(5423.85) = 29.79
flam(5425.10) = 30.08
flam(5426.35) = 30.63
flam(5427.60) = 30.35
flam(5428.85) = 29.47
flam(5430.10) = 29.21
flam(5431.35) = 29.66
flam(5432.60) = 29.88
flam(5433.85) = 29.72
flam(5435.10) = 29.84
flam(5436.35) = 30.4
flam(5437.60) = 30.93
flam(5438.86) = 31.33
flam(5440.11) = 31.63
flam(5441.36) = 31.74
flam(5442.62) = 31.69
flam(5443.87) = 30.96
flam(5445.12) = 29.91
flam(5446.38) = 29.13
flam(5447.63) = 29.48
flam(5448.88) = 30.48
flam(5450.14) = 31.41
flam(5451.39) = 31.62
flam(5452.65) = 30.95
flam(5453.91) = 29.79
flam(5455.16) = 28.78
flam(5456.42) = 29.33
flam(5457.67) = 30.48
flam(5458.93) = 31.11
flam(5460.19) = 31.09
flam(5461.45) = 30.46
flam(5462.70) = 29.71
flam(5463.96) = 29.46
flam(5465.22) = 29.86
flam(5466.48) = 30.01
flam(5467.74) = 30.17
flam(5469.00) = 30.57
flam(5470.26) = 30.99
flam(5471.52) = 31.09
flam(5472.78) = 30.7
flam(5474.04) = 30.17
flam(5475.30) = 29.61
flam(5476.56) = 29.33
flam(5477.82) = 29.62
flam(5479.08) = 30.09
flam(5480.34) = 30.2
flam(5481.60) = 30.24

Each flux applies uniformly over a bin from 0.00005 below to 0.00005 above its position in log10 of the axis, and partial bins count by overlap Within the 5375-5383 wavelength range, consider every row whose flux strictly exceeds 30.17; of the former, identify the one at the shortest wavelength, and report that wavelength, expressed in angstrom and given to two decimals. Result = 5375.36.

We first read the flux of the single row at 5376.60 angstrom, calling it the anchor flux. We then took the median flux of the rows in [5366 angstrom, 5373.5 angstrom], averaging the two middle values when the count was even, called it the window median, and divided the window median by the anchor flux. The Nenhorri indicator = 0.947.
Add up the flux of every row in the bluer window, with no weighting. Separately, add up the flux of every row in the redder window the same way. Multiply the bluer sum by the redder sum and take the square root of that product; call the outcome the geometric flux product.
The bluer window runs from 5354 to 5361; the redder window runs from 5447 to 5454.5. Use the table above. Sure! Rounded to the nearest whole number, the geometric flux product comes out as 185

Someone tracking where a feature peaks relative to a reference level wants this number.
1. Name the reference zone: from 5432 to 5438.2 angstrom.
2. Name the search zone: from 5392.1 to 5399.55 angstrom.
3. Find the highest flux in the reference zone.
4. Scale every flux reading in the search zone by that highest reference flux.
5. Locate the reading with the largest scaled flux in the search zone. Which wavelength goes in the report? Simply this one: 5395.20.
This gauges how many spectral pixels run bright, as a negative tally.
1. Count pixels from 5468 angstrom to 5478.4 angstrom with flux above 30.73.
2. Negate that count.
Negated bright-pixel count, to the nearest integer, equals -2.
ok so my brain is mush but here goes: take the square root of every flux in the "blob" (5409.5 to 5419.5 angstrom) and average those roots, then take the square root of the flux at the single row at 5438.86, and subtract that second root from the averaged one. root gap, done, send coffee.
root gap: -0.13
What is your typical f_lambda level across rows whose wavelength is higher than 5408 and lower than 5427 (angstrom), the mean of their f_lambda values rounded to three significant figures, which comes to 30.0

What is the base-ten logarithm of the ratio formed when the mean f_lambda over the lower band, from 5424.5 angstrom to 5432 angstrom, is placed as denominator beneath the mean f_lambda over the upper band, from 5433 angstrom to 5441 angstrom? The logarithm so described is 0.011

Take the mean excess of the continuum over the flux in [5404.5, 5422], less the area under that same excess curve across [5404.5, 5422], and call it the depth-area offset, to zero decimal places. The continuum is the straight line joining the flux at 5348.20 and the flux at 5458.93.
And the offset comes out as -19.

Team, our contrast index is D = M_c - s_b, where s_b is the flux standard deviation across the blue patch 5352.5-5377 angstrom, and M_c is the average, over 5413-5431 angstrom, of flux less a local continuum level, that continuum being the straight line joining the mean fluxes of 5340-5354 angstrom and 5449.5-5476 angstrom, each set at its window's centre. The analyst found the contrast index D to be -1.1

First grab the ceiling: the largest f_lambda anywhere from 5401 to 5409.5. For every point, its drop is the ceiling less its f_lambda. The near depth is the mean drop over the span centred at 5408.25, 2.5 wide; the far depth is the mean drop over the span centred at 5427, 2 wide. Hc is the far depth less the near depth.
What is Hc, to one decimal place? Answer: -1.3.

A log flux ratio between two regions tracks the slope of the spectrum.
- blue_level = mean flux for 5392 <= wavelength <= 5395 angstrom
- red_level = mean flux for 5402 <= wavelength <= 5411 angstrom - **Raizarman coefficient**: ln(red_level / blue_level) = -0.073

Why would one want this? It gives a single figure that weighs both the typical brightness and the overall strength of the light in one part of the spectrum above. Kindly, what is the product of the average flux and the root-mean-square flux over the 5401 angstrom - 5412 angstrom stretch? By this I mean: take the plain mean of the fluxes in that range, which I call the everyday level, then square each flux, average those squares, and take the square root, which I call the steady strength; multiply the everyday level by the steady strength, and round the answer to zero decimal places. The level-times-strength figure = 837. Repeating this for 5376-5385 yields 954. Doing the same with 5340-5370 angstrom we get 946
